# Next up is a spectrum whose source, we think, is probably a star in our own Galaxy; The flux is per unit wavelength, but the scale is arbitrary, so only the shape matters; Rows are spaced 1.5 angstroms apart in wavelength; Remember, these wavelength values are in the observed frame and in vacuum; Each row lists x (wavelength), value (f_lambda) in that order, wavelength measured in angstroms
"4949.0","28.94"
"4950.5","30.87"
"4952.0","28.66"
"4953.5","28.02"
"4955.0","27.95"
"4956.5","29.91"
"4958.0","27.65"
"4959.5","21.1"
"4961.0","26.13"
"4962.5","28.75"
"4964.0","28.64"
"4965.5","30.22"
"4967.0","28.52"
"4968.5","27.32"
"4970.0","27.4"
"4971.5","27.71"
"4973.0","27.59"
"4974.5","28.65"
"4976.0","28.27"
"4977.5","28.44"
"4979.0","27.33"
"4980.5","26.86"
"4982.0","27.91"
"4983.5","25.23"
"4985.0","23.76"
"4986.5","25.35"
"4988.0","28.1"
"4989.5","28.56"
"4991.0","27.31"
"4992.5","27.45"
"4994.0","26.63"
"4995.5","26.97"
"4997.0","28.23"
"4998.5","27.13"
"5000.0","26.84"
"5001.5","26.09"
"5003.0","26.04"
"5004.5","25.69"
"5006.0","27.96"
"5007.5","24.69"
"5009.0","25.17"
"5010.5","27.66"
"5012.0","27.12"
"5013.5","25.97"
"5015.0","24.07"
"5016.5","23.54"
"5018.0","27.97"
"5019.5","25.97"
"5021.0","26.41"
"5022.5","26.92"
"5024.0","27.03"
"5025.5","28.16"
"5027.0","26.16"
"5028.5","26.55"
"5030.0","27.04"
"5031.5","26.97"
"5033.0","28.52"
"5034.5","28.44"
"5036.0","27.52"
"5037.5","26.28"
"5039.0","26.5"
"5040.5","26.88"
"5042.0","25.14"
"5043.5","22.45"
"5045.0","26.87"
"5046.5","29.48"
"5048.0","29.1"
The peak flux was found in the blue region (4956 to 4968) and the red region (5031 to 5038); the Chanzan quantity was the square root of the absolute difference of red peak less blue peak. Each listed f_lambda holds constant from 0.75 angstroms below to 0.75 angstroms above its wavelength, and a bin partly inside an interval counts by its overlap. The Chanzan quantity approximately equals 1.30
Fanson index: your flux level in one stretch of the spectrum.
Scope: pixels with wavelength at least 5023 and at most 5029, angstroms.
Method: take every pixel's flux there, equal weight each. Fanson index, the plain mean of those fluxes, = 27.0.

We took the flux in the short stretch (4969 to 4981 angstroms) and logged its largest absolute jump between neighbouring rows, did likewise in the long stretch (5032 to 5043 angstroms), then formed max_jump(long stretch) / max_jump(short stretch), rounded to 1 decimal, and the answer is 1.6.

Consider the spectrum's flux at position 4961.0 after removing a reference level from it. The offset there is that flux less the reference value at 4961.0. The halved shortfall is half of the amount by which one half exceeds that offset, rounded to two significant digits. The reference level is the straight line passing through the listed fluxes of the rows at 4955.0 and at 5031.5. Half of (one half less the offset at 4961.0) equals 1.1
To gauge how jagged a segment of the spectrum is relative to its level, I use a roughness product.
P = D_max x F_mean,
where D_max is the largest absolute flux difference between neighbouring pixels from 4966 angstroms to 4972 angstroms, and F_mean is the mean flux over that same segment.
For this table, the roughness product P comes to 33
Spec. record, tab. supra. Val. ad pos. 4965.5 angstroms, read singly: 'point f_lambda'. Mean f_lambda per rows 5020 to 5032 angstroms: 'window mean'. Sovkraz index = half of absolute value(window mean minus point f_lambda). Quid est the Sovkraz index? 1.7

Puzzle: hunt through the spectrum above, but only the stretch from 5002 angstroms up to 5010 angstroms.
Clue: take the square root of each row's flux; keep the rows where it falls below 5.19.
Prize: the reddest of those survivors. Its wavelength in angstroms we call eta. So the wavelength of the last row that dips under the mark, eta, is 5009.0 angstroms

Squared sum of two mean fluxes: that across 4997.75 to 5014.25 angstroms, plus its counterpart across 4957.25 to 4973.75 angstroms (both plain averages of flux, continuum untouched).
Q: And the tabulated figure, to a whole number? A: 2890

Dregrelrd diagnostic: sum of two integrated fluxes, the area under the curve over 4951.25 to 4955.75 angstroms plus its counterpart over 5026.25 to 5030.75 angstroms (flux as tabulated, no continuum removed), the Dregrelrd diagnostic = 247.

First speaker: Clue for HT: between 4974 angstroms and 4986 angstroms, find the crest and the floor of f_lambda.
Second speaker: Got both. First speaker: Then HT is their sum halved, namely 26.2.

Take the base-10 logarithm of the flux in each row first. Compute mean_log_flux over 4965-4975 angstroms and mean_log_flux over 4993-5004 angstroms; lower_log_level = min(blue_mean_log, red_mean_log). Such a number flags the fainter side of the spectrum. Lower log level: 1.43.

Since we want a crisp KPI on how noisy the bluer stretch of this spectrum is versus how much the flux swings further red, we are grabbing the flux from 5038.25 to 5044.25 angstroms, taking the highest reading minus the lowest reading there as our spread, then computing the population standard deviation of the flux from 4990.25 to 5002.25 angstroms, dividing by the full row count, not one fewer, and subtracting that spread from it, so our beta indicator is -3.8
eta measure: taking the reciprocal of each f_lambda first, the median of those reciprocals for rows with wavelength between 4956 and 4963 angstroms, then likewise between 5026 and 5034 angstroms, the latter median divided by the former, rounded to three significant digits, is 1.03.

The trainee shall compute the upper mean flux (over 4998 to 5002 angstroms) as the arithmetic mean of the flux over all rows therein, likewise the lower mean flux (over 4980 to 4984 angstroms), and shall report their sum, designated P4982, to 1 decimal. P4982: 53.4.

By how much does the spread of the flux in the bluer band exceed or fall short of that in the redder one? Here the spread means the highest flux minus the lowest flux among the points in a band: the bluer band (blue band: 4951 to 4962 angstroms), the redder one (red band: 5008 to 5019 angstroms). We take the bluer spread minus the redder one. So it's 4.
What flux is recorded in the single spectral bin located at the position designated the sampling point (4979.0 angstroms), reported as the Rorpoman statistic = 27.33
